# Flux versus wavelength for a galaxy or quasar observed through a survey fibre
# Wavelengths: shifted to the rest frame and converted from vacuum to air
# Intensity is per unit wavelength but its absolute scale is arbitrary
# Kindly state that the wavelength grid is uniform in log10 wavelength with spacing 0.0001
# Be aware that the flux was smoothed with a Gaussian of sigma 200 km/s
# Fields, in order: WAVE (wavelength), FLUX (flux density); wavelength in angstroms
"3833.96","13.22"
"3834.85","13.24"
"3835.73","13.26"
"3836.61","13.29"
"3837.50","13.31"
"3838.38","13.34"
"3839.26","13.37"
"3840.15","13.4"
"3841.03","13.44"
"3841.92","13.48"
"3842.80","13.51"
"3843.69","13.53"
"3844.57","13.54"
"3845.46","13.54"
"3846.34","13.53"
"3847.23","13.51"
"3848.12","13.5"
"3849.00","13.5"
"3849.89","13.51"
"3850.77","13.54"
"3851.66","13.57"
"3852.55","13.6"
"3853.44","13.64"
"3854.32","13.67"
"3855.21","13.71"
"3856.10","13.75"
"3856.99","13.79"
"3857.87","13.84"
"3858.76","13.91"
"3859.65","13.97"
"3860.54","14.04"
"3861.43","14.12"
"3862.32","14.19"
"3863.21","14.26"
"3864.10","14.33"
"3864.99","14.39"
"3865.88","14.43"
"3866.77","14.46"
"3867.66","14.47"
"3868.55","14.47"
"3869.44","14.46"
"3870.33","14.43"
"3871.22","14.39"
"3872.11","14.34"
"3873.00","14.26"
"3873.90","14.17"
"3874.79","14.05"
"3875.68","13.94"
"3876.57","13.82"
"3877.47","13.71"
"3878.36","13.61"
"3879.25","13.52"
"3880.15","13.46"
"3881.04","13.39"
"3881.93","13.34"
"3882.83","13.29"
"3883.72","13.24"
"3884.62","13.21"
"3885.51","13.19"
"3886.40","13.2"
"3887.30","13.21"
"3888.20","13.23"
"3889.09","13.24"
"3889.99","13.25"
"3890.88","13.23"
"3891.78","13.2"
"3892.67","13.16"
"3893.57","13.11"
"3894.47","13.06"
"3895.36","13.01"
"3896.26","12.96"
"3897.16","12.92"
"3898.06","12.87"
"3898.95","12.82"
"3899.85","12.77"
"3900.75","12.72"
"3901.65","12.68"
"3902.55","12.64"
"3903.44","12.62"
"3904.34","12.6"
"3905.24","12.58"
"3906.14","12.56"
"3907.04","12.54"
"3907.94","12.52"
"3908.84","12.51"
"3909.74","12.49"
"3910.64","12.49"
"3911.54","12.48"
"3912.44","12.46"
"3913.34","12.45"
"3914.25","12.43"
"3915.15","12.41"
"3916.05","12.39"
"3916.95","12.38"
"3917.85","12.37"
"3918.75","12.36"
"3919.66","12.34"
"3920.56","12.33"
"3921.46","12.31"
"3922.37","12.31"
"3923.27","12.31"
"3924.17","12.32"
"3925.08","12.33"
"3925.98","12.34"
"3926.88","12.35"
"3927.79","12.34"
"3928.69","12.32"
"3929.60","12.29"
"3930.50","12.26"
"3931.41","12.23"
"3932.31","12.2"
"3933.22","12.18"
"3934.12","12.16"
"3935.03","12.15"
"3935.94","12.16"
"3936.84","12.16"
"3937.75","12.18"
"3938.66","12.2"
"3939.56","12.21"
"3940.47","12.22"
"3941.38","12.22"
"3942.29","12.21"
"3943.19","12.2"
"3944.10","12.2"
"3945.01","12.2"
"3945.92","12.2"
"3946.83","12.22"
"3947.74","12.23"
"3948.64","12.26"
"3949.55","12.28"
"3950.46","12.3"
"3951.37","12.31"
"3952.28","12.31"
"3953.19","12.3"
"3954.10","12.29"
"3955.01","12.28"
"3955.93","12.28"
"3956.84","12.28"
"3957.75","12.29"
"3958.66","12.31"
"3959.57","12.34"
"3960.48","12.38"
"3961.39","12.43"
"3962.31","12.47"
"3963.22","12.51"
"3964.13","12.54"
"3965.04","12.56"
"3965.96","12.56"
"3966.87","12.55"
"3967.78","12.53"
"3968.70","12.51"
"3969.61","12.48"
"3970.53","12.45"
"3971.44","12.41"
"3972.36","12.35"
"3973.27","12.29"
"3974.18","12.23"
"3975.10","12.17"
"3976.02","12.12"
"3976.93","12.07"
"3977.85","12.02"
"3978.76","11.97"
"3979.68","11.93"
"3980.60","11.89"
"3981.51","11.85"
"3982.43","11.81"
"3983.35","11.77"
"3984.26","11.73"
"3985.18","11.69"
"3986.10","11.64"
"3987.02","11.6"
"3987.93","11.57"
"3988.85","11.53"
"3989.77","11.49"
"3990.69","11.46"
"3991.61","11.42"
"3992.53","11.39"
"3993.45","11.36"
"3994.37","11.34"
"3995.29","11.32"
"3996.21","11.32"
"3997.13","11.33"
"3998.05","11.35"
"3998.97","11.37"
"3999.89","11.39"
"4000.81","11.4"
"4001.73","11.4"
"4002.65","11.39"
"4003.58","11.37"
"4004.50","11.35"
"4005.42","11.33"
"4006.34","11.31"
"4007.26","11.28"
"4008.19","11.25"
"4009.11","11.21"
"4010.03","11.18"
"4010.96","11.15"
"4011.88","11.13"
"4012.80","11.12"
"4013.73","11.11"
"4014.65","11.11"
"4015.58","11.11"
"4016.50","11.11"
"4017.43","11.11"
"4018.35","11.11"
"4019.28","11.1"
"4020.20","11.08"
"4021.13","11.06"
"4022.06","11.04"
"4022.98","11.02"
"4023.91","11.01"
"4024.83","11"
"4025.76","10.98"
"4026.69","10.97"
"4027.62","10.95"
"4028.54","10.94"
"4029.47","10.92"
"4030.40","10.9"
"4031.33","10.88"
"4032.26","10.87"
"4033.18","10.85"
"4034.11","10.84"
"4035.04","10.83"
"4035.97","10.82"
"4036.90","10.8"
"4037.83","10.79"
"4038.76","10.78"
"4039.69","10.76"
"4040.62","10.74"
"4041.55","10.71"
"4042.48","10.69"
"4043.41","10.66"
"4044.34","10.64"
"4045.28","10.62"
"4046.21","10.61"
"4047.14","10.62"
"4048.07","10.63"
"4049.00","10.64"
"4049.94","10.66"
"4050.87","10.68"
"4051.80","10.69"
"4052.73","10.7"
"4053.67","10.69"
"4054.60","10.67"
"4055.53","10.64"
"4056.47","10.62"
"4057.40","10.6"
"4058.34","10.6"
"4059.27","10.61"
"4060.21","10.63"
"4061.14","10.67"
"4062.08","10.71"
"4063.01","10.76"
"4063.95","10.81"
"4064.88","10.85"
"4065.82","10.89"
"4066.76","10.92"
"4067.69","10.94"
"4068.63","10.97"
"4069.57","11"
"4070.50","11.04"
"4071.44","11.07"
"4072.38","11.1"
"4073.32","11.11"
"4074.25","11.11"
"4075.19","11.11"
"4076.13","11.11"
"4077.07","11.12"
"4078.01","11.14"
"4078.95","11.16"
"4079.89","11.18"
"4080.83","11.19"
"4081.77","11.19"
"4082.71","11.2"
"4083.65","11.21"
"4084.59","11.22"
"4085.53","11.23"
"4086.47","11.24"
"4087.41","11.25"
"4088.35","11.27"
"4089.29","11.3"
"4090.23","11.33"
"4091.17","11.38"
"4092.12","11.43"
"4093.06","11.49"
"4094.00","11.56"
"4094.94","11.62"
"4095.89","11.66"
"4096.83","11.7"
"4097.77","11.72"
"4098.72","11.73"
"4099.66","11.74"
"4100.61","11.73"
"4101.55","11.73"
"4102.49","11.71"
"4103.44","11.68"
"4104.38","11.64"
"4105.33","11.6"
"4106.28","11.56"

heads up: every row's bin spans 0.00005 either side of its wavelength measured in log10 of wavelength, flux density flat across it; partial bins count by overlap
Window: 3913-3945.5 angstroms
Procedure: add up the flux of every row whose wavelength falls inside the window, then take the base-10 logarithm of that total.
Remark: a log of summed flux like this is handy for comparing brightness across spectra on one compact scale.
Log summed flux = 2.65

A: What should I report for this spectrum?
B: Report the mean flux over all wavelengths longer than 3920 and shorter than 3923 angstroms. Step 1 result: 12.3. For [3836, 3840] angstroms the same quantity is 13.3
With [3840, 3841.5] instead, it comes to 13.4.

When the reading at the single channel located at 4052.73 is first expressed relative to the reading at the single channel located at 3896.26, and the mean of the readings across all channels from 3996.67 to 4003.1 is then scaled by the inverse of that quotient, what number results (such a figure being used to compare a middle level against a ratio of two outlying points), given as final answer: 13.8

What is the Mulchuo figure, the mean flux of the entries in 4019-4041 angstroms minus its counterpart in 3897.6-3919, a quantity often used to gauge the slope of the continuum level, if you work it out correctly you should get -1.6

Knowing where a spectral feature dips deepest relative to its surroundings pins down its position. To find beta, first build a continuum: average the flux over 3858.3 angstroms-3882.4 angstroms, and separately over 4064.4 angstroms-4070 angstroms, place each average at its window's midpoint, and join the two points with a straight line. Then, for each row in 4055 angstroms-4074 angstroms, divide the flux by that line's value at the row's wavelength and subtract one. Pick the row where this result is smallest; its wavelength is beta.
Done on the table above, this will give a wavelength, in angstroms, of 4057.40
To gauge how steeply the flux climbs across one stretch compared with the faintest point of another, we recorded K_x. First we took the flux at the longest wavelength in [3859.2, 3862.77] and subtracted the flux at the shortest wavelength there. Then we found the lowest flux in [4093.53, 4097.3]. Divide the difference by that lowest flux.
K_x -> 0.019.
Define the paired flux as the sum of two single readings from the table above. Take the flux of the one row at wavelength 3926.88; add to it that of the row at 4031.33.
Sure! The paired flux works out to 23.2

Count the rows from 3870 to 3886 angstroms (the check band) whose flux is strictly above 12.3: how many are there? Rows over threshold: 18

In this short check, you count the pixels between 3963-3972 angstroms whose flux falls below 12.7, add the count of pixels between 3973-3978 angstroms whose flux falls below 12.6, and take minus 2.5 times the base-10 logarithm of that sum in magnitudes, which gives -3.01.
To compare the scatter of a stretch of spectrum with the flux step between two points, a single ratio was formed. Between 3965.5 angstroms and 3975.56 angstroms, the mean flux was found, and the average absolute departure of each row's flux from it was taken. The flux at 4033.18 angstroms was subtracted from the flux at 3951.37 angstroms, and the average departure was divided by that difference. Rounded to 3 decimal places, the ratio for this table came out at 0.076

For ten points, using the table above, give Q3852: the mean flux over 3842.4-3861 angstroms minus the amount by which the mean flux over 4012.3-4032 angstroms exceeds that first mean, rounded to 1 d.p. 16.3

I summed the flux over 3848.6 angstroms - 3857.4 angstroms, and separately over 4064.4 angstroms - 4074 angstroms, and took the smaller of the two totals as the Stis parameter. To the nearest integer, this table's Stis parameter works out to 110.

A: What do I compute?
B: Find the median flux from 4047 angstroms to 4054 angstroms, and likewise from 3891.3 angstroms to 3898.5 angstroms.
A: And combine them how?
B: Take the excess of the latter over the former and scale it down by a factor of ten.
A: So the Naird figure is 0.24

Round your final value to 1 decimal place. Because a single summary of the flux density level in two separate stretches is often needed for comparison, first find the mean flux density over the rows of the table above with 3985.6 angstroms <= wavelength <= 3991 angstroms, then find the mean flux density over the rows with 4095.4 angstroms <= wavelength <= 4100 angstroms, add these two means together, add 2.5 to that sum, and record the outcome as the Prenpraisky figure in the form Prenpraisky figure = 25.8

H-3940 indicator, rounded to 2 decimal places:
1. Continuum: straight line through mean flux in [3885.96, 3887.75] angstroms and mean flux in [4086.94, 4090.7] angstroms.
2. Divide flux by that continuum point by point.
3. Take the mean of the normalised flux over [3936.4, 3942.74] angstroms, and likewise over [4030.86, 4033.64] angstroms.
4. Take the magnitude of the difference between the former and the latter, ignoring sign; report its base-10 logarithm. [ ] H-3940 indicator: -1.38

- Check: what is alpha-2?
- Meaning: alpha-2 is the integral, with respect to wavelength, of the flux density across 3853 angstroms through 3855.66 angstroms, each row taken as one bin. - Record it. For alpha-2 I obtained 36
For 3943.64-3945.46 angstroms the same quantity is 22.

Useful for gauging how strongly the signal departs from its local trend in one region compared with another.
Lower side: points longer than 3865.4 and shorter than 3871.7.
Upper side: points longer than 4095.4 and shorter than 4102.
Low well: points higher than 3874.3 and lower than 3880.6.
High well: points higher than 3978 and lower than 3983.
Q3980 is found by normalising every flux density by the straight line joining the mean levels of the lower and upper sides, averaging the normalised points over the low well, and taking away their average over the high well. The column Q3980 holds 0.051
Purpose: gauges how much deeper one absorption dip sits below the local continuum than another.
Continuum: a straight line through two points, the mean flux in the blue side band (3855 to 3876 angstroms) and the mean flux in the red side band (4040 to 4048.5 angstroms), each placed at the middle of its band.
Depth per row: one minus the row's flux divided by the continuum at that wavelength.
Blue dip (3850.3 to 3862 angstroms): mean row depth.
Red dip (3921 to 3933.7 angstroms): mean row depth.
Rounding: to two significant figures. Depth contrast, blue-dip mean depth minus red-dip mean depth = -0.011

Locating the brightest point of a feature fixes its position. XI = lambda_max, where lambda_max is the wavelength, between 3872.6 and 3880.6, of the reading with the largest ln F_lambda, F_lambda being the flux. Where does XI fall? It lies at 3873.00 angstroms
